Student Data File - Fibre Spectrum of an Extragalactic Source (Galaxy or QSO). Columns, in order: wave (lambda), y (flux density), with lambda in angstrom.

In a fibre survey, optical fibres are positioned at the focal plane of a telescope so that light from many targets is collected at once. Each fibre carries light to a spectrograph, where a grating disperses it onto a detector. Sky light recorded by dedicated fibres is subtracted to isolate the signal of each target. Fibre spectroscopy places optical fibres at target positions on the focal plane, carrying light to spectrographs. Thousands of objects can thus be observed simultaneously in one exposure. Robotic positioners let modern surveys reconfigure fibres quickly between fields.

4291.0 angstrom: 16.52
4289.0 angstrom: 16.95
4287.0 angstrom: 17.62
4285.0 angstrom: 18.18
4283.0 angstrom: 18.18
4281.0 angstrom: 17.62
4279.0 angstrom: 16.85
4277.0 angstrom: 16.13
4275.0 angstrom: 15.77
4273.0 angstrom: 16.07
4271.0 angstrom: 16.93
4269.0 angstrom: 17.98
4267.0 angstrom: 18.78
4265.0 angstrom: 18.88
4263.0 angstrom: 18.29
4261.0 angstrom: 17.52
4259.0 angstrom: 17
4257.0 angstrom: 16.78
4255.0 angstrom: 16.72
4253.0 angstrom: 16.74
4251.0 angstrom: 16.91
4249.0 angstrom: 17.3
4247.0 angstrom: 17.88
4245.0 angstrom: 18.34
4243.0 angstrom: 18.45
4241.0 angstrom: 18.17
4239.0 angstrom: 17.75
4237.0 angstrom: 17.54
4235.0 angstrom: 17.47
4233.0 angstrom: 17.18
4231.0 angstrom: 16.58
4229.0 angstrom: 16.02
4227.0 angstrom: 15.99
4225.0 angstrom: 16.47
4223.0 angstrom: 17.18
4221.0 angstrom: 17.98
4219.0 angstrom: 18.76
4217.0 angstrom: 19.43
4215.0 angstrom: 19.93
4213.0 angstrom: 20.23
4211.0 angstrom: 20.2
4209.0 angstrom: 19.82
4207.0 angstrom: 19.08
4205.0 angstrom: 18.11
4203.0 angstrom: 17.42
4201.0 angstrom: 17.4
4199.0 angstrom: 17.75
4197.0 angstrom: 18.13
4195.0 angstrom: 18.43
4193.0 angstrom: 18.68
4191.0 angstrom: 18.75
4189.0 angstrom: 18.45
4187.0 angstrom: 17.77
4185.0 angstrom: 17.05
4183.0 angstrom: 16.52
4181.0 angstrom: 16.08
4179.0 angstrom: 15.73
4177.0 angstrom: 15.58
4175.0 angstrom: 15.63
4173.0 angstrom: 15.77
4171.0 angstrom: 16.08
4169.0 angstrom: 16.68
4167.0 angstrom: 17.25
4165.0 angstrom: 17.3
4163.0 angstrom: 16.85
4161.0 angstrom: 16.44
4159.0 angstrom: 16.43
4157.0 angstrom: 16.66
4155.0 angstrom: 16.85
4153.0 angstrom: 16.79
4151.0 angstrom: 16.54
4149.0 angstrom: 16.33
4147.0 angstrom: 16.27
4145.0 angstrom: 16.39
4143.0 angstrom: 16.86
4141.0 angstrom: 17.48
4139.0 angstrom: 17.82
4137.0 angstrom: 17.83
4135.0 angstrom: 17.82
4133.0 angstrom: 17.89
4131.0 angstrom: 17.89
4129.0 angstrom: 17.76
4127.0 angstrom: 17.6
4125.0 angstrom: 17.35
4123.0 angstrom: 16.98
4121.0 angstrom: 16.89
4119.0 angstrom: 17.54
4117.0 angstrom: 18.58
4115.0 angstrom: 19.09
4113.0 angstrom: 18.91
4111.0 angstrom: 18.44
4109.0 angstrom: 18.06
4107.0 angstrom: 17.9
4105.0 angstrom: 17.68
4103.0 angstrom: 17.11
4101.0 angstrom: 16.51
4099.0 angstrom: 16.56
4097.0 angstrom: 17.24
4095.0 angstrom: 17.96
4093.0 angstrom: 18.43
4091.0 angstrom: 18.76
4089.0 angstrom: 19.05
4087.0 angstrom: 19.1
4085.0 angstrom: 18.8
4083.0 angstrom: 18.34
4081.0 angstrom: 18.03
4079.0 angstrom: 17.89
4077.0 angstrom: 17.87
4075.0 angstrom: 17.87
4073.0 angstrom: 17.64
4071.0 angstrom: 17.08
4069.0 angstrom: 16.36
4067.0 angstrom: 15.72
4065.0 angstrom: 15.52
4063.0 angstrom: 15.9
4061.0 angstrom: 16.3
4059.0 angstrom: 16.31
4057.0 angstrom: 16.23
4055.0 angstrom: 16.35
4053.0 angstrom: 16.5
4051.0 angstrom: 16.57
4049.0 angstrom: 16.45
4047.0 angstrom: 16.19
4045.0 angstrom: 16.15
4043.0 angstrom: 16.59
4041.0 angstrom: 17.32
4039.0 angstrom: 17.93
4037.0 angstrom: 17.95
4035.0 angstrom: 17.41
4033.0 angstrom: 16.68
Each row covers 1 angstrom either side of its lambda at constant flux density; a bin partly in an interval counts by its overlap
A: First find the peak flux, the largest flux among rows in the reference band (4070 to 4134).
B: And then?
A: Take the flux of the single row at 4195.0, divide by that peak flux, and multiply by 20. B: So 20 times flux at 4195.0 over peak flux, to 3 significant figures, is 19.3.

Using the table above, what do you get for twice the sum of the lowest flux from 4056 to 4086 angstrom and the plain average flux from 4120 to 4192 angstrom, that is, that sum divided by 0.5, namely 65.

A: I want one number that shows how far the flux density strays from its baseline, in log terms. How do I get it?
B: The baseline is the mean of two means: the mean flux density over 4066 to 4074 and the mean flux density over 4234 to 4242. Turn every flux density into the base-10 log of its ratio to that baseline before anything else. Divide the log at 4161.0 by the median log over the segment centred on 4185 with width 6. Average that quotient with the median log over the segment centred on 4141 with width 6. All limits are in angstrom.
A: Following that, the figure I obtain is 2.38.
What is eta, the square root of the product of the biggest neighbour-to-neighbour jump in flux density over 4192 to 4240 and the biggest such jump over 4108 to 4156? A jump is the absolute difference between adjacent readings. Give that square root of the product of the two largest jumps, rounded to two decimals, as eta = 1.00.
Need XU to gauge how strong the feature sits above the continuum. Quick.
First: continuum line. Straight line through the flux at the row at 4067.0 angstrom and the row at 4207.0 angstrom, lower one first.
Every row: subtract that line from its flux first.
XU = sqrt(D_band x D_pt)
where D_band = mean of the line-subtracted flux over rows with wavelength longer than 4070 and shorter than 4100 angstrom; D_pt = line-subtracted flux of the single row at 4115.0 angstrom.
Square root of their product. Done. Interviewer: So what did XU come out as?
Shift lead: 2.0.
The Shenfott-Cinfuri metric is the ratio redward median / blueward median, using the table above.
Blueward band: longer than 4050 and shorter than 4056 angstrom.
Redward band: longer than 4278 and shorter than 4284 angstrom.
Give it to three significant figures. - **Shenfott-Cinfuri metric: 1.07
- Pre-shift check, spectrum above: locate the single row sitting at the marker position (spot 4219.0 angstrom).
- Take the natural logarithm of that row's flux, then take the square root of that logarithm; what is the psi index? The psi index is 1.712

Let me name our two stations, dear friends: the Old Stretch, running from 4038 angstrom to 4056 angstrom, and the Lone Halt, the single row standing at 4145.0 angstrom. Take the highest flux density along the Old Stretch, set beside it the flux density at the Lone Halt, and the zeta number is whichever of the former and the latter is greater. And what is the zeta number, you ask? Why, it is 17.9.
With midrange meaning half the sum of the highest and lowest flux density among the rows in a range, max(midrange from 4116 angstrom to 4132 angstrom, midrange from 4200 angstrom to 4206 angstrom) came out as 17.8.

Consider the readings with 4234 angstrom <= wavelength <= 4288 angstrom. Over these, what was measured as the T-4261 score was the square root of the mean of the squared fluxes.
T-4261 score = 17.5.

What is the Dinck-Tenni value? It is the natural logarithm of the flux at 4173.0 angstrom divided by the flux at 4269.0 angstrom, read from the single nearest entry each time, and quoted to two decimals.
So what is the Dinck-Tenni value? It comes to -0.13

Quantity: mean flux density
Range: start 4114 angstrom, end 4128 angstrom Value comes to 17.72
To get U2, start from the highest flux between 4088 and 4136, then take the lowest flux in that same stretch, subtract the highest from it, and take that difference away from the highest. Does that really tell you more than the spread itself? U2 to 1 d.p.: 21.7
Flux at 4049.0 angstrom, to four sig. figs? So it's 16.45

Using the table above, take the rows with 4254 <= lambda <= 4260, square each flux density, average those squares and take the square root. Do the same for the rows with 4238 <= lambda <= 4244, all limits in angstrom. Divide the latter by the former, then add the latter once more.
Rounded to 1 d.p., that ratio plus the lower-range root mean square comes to 19.2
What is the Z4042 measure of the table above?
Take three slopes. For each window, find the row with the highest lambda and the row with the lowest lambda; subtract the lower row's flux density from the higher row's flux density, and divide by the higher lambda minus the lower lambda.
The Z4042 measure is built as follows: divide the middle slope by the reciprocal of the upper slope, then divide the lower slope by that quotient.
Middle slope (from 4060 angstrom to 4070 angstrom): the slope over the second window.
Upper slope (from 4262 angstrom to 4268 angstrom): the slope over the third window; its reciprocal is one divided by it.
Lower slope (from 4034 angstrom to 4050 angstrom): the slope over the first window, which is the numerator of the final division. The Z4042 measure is -75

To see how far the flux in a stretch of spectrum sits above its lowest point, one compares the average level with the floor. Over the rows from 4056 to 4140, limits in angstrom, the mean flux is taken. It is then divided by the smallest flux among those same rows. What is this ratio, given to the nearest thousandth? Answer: 1.133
